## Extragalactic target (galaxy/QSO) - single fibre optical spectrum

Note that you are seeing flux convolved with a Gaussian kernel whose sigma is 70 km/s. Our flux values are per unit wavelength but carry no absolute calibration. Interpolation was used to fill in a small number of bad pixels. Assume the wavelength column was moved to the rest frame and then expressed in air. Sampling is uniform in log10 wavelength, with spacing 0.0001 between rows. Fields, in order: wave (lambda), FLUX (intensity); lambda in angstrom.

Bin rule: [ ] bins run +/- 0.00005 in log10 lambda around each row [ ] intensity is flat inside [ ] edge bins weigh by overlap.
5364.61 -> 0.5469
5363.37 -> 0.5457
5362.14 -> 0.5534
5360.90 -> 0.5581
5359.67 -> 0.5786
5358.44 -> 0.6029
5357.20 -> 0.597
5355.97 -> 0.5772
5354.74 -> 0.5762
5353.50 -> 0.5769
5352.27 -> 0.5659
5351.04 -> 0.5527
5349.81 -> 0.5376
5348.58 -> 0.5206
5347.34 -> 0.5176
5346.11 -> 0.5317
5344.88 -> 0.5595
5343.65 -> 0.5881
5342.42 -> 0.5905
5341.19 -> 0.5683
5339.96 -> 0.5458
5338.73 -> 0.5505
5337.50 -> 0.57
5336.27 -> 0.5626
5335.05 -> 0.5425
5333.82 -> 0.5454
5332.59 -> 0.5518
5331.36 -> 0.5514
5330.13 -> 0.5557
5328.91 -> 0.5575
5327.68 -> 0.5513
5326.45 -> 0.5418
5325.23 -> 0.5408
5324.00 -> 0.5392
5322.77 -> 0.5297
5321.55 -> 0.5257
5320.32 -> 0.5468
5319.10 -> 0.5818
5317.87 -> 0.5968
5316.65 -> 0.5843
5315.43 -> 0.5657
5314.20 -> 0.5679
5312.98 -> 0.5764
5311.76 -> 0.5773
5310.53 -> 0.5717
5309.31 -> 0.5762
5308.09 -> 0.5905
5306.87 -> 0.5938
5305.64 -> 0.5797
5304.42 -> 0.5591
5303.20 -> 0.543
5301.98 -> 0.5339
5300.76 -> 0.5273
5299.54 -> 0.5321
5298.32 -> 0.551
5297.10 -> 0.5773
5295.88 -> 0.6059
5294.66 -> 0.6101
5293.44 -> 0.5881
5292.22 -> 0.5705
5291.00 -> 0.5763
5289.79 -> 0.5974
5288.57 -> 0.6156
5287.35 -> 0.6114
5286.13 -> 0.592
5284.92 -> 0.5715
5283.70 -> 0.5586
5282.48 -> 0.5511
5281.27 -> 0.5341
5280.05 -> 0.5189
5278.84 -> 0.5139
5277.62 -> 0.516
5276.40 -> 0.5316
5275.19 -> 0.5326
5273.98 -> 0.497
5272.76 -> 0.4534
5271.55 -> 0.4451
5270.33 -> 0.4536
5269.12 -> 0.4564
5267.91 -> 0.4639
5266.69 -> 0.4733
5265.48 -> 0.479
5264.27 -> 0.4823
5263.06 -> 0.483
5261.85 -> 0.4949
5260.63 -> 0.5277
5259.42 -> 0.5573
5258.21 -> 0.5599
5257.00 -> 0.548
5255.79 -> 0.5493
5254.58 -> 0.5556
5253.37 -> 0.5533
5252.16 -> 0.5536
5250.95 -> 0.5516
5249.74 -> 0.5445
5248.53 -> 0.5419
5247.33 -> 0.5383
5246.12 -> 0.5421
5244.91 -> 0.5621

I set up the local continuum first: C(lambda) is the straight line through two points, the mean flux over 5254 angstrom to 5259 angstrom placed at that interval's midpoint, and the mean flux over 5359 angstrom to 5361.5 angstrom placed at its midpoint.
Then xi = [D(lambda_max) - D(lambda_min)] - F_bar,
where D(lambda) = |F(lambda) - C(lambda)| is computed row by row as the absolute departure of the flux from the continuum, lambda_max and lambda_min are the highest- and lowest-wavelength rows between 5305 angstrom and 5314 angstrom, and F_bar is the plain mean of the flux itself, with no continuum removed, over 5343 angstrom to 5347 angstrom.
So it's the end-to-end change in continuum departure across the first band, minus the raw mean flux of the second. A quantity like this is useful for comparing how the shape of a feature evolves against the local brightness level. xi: -0.56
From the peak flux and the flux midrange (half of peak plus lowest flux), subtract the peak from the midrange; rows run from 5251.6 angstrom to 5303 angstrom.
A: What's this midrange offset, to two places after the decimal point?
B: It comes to -0.09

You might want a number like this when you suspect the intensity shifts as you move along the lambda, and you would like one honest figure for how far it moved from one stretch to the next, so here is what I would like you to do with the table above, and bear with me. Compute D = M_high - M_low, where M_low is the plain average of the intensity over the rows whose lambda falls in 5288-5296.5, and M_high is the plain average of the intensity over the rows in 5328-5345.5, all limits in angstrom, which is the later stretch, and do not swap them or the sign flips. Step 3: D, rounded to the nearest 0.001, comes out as -0.035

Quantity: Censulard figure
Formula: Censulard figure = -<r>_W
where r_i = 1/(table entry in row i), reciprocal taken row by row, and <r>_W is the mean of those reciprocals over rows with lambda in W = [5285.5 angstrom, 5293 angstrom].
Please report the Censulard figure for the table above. -1.69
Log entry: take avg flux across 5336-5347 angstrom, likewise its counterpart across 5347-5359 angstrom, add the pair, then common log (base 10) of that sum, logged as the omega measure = 0.051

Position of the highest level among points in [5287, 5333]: 5288.57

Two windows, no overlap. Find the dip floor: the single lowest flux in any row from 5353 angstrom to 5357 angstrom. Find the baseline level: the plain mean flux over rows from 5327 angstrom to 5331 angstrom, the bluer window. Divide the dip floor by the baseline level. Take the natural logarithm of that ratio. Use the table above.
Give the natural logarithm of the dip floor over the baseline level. 0.04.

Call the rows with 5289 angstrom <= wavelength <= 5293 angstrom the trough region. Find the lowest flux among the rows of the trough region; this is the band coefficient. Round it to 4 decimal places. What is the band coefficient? 0.5705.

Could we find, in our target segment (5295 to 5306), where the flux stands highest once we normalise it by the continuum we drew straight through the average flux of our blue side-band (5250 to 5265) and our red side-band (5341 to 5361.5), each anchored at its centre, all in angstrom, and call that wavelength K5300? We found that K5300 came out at 5295.88 angstrom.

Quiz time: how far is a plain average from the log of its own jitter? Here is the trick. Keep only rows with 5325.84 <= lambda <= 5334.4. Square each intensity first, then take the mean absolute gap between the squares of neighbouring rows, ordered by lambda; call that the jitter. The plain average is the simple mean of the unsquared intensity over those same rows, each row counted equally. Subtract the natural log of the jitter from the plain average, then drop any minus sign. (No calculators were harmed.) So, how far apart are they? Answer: 5.80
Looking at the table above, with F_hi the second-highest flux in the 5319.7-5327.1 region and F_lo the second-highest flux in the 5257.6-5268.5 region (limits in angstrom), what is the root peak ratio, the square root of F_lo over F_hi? 1.01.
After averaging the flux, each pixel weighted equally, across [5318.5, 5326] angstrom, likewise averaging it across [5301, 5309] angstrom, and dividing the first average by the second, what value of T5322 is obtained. 0.96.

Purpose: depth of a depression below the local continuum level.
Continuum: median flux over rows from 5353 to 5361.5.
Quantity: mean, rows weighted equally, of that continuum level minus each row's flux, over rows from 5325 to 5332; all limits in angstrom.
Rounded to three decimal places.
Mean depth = 0.027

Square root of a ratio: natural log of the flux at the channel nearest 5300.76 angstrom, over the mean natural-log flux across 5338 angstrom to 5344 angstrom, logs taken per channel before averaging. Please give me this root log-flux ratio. 1.06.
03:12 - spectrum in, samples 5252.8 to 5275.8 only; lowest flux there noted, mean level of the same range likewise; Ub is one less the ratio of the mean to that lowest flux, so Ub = -0.13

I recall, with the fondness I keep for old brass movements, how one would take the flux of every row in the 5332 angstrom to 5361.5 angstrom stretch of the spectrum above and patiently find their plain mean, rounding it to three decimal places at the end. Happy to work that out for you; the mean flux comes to 0.561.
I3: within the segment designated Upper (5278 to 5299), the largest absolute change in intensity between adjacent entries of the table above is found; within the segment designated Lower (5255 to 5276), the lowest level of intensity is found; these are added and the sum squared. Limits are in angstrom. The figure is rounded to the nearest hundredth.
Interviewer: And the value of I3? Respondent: 0.22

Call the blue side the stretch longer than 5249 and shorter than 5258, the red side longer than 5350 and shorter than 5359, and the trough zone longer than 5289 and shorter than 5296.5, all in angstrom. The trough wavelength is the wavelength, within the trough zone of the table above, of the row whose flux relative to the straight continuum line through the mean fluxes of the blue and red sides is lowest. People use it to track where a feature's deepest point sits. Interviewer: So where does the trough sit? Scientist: 5292.22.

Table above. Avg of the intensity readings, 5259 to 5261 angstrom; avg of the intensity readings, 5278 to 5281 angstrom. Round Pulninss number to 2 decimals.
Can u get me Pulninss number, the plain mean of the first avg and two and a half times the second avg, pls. 0.92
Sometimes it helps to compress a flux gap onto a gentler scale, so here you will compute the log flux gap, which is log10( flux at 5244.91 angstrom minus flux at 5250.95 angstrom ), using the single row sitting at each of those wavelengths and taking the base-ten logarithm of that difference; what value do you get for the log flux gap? -2.0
